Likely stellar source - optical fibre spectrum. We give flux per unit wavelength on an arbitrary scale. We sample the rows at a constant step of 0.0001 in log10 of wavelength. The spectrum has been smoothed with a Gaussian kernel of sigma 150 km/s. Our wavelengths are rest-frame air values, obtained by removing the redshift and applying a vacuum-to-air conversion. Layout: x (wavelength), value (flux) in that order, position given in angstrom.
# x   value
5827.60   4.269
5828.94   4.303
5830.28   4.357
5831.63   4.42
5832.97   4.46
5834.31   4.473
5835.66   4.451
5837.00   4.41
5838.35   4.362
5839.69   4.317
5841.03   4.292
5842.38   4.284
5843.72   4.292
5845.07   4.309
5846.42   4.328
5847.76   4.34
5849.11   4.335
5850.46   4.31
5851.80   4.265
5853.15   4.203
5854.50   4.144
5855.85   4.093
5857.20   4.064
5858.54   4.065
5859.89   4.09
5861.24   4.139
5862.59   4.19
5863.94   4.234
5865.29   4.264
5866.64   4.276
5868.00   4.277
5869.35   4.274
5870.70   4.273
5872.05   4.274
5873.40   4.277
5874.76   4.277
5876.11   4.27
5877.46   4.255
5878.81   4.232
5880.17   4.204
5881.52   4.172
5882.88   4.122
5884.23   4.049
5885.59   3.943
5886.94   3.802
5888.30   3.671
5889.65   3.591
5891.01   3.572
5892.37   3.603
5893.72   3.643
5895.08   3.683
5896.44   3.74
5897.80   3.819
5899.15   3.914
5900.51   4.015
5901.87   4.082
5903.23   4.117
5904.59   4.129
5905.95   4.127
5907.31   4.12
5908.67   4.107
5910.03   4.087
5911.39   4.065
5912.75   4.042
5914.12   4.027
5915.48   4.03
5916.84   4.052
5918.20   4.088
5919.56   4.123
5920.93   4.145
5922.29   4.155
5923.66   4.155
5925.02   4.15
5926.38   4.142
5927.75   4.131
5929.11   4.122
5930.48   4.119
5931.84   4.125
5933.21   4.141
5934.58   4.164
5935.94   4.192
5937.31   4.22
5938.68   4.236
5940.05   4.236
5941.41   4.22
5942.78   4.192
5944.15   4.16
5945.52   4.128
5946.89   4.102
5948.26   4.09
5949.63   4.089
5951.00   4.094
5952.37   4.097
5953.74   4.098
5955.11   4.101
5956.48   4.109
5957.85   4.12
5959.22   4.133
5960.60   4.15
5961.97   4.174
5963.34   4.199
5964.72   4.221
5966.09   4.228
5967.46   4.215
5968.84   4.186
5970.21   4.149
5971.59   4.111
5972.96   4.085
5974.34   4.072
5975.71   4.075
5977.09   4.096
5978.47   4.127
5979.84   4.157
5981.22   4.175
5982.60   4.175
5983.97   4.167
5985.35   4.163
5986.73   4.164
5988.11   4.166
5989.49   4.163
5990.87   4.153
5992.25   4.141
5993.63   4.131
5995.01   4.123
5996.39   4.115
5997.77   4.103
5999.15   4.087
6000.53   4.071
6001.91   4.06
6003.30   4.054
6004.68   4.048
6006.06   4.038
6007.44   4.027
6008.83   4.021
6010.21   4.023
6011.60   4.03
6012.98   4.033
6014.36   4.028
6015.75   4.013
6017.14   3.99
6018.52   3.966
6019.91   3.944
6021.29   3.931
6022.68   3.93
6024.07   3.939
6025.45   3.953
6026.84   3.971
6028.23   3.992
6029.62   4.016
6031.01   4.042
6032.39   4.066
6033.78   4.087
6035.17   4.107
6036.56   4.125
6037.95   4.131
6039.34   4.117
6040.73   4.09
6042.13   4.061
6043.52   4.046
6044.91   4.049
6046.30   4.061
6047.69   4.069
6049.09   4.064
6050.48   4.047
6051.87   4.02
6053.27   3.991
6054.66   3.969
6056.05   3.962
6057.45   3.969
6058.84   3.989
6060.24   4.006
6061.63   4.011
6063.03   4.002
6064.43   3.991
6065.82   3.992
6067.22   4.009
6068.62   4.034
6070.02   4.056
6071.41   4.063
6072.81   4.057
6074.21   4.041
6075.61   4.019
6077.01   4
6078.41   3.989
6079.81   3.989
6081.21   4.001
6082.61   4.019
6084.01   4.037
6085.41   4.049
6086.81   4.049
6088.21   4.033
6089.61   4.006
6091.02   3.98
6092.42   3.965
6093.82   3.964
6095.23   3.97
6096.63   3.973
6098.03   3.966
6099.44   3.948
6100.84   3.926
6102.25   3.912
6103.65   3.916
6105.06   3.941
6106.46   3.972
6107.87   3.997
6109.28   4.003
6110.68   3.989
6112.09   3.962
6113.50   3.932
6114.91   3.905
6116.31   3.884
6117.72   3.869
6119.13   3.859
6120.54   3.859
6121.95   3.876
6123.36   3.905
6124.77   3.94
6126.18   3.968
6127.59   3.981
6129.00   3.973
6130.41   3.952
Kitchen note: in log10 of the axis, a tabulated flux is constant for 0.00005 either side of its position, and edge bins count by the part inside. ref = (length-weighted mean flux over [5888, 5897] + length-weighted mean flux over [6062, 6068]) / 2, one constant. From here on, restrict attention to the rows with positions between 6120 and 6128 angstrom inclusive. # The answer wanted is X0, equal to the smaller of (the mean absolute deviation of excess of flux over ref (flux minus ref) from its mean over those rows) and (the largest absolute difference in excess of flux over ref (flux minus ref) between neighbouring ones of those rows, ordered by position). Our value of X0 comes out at 0.035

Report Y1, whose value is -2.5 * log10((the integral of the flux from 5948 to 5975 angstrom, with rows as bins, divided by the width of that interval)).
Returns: -1.54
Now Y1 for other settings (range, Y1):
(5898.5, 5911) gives -1.53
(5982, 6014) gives -1.53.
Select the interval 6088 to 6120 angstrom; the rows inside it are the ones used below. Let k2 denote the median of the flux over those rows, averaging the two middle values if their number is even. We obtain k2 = 3.96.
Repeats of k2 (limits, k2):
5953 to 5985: 4.15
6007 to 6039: 4.02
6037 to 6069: 4.02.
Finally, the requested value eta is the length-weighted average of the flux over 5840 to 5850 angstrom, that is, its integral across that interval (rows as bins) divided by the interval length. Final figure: 4.31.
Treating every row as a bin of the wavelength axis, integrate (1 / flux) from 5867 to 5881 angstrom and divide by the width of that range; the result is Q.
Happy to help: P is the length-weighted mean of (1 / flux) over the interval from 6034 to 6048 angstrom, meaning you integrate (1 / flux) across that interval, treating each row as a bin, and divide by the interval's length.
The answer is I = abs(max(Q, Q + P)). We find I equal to 0.479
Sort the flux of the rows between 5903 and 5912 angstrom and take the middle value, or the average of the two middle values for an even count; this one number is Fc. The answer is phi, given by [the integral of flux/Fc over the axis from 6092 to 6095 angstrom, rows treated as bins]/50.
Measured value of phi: 0.058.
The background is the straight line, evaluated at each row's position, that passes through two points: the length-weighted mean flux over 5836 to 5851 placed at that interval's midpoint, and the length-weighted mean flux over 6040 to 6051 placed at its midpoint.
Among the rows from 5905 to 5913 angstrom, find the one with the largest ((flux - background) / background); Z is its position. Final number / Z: 5905.95 angstrom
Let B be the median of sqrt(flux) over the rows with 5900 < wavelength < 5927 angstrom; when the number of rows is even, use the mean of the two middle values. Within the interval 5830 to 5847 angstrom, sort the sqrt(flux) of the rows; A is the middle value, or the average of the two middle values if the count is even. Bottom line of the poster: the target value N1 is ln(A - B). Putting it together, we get -2.8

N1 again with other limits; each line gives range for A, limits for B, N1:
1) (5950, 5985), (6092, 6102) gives -3.2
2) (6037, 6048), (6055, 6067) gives -4.0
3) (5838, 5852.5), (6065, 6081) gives -2.6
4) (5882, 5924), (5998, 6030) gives -5.0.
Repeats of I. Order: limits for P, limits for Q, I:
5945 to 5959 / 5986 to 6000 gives 0.486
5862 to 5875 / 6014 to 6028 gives 0.487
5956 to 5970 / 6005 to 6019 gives 0.489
